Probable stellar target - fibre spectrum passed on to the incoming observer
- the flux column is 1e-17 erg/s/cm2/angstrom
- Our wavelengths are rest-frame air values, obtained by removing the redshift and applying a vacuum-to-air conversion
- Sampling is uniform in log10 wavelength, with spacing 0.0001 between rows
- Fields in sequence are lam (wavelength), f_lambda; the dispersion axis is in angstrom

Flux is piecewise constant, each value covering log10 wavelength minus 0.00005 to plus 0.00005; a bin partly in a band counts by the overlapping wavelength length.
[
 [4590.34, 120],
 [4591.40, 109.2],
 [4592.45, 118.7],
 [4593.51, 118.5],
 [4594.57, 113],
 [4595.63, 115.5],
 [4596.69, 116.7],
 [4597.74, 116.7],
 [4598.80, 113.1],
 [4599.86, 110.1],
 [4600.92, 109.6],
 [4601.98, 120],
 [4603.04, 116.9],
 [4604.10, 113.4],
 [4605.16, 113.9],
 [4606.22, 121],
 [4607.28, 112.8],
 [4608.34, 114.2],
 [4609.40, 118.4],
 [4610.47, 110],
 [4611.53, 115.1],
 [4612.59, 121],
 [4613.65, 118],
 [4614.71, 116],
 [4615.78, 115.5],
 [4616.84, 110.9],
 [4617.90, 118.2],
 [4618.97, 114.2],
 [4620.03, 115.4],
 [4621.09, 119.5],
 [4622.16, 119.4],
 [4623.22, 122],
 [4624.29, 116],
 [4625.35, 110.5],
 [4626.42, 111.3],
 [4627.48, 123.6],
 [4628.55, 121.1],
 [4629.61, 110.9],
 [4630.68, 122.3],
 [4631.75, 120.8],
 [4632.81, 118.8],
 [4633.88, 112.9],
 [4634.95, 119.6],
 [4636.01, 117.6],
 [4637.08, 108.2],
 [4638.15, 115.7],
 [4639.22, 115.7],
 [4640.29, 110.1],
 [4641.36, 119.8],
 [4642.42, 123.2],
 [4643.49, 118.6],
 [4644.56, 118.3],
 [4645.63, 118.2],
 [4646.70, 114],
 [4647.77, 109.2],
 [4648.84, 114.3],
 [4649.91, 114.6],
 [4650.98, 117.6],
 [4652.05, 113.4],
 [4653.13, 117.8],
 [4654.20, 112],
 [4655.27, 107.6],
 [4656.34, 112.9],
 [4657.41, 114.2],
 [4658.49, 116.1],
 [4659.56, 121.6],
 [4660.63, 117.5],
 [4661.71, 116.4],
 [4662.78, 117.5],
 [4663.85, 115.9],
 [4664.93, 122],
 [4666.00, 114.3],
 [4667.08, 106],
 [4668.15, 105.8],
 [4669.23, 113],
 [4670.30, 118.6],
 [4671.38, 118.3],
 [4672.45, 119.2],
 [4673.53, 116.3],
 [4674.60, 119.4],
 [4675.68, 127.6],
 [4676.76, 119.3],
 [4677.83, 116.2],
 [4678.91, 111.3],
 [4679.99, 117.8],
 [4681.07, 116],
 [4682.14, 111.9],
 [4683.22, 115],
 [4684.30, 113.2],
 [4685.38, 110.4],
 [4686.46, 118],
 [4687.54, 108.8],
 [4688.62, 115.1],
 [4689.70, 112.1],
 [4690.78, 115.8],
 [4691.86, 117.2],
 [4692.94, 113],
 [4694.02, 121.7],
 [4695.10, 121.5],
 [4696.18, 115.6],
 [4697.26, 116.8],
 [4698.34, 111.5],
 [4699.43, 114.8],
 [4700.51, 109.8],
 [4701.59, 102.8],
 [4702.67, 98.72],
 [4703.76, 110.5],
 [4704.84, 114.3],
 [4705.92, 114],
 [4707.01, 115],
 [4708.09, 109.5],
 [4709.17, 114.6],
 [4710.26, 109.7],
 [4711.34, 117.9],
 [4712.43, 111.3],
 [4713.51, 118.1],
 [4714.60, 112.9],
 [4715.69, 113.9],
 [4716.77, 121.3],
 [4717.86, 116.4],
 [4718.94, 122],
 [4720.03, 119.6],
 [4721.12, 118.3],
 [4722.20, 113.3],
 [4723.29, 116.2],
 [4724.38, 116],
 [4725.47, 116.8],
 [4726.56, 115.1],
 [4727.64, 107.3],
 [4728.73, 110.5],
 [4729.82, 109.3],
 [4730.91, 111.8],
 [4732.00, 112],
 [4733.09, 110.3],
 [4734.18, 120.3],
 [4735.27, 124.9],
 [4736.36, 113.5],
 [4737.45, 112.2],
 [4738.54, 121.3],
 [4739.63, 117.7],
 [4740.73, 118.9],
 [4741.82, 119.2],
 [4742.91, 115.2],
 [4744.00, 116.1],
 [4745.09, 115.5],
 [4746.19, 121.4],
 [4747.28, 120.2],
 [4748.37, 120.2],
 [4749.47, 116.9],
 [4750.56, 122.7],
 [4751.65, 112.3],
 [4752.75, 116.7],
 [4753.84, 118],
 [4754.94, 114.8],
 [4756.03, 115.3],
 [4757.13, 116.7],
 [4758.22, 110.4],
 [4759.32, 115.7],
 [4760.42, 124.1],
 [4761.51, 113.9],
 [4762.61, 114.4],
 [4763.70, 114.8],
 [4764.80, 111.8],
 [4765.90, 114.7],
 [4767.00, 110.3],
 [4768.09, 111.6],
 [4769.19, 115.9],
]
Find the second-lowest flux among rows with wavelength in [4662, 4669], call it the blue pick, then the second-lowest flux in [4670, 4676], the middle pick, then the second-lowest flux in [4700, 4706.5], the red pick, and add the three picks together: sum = 327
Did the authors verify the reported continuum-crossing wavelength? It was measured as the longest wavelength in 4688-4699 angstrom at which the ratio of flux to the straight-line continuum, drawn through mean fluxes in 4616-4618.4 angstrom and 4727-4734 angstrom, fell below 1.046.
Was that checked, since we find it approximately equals 4698.34 angstrom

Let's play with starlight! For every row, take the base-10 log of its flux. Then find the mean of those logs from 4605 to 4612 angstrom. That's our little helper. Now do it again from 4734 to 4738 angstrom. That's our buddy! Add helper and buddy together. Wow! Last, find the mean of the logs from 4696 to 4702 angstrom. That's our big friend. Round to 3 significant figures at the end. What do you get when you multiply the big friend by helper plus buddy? 8.46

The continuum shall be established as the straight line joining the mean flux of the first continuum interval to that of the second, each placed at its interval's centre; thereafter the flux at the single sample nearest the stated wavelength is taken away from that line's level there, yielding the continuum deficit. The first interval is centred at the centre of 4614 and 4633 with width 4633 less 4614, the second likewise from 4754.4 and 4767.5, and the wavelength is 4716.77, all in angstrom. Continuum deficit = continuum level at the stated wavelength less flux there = -6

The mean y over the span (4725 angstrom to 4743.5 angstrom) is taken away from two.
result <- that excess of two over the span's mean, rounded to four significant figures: -113.1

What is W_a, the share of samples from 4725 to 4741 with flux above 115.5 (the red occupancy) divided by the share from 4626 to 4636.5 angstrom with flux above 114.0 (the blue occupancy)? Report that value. 0.6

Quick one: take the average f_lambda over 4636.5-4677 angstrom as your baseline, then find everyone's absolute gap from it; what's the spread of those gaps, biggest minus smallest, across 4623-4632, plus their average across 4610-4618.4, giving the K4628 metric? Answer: 10.3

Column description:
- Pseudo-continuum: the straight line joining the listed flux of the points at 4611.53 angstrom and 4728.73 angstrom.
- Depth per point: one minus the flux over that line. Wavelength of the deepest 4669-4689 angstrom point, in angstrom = 4687.54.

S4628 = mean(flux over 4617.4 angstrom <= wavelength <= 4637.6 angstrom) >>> 117.0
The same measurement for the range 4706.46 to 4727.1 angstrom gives 115.7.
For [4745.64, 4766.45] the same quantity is 116.6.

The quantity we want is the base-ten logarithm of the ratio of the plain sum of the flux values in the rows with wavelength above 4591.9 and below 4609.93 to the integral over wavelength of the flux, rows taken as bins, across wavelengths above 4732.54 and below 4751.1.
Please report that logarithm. -0.048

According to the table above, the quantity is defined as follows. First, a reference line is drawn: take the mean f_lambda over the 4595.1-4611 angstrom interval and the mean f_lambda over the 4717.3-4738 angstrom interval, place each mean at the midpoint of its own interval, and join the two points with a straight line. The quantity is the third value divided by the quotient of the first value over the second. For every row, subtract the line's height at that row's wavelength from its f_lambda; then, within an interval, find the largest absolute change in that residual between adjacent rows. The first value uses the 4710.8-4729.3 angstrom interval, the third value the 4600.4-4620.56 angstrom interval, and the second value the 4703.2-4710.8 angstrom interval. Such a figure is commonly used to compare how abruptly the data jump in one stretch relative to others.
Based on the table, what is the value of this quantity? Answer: 7.3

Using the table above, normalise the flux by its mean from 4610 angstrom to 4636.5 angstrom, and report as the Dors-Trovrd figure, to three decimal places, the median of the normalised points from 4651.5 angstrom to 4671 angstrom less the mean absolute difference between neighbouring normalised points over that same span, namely 0.949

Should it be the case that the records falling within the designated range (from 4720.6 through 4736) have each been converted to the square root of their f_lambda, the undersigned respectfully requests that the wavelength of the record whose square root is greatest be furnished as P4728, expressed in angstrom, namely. 4735.27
